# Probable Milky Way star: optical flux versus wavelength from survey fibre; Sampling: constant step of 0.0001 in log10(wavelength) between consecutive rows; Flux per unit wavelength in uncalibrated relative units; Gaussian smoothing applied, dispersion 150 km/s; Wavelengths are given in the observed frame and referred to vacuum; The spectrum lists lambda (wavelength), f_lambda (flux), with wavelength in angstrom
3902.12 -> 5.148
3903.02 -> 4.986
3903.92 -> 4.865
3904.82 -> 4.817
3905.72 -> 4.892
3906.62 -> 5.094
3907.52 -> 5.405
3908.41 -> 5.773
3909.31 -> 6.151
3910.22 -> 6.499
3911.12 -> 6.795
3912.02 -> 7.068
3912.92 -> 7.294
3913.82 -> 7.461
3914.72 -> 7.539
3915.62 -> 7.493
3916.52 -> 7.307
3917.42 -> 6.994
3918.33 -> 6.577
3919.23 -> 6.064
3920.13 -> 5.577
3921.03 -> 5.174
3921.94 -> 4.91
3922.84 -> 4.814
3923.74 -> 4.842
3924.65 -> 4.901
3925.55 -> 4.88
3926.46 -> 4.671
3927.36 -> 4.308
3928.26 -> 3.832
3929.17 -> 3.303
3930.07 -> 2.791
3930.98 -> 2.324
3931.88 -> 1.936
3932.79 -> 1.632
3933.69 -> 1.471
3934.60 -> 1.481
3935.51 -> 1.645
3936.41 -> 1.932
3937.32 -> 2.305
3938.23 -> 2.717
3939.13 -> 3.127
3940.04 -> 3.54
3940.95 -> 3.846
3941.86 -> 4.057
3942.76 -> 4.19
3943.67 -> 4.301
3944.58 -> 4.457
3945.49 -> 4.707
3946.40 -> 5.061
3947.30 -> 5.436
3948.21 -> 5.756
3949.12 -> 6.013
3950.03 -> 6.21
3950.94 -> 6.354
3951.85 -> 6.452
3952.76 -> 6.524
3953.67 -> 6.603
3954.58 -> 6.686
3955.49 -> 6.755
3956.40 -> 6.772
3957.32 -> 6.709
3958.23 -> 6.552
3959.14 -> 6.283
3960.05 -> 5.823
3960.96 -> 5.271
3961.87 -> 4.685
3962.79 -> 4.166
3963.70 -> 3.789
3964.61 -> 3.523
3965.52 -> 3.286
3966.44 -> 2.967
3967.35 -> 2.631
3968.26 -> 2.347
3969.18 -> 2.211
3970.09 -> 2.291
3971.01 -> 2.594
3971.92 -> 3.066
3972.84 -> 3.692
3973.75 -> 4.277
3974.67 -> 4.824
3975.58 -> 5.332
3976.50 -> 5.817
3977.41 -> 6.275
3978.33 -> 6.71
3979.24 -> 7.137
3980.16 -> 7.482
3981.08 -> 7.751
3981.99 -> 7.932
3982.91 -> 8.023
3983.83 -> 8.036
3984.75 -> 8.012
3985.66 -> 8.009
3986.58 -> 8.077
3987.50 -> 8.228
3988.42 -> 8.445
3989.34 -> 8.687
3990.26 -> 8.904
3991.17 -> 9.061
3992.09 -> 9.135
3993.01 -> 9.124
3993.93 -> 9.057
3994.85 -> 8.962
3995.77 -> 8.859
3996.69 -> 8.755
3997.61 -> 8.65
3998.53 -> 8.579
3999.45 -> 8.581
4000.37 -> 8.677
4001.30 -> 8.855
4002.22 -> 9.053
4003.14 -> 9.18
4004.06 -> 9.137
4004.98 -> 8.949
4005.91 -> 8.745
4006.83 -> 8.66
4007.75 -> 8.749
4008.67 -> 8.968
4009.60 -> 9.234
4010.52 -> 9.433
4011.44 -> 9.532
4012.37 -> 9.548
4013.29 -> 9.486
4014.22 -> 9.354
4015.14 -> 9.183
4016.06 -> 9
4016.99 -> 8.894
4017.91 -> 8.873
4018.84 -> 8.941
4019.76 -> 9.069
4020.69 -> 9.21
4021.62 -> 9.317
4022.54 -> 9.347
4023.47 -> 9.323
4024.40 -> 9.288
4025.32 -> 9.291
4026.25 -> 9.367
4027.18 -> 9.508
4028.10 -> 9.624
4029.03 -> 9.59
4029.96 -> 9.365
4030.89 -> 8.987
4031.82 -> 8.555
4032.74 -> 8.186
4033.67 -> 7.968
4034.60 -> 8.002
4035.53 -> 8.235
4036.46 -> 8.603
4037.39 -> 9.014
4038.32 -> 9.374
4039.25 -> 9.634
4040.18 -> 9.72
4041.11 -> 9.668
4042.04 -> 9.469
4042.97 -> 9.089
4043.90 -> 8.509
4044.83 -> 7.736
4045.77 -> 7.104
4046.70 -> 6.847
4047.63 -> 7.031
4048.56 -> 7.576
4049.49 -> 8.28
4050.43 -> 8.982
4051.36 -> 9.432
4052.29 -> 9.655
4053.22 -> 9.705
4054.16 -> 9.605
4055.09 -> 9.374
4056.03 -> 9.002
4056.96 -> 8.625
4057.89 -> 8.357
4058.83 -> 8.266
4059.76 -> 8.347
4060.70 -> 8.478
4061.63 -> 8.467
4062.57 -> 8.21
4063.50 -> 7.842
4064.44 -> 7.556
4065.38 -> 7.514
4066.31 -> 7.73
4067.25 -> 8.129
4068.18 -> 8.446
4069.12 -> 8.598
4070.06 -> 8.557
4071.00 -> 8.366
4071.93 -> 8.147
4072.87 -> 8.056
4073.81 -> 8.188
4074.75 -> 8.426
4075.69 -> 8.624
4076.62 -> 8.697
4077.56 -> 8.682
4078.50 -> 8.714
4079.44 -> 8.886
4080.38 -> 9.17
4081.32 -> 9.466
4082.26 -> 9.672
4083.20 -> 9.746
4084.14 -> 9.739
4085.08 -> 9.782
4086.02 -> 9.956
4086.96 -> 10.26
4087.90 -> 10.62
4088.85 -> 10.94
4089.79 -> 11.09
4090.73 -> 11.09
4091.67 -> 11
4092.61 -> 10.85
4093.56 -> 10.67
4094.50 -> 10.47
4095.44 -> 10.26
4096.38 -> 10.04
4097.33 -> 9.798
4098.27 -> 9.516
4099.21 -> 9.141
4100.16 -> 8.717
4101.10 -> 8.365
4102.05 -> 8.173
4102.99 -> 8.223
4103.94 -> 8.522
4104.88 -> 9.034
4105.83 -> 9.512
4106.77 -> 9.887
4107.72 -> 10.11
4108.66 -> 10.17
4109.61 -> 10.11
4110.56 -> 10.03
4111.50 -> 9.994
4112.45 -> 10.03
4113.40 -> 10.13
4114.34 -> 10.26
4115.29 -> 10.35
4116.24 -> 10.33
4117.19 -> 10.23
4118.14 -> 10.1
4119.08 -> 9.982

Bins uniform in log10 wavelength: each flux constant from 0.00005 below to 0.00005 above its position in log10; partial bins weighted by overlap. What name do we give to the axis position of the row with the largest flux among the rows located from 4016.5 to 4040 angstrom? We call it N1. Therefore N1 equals 4039.25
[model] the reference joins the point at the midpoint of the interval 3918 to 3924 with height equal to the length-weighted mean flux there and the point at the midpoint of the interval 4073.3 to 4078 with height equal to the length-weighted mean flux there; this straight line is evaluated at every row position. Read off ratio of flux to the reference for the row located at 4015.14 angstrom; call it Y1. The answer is 1.26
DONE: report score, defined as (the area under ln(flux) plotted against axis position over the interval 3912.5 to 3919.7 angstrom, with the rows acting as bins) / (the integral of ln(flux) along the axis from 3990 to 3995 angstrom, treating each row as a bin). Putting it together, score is 1.3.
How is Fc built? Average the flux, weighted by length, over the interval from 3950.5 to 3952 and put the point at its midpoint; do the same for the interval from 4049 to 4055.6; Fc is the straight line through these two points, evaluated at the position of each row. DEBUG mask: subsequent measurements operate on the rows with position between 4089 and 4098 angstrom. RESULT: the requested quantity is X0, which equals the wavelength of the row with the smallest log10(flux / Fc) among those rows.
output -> 4097.33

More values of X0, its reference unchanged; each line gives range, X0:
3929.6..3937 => 3933.69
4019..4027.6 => 4019.76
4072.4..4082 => 4072.87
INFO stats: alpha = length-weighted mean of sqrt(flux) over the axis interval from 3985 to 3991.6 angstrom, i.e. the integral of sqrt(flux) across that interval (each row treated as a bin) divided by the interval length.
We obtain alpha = 2.91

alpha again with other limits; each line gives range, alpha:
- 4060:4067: 2.82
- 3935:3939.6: 1.52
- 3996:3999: 2.95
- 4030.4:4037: 2.89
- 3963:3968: 1.80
